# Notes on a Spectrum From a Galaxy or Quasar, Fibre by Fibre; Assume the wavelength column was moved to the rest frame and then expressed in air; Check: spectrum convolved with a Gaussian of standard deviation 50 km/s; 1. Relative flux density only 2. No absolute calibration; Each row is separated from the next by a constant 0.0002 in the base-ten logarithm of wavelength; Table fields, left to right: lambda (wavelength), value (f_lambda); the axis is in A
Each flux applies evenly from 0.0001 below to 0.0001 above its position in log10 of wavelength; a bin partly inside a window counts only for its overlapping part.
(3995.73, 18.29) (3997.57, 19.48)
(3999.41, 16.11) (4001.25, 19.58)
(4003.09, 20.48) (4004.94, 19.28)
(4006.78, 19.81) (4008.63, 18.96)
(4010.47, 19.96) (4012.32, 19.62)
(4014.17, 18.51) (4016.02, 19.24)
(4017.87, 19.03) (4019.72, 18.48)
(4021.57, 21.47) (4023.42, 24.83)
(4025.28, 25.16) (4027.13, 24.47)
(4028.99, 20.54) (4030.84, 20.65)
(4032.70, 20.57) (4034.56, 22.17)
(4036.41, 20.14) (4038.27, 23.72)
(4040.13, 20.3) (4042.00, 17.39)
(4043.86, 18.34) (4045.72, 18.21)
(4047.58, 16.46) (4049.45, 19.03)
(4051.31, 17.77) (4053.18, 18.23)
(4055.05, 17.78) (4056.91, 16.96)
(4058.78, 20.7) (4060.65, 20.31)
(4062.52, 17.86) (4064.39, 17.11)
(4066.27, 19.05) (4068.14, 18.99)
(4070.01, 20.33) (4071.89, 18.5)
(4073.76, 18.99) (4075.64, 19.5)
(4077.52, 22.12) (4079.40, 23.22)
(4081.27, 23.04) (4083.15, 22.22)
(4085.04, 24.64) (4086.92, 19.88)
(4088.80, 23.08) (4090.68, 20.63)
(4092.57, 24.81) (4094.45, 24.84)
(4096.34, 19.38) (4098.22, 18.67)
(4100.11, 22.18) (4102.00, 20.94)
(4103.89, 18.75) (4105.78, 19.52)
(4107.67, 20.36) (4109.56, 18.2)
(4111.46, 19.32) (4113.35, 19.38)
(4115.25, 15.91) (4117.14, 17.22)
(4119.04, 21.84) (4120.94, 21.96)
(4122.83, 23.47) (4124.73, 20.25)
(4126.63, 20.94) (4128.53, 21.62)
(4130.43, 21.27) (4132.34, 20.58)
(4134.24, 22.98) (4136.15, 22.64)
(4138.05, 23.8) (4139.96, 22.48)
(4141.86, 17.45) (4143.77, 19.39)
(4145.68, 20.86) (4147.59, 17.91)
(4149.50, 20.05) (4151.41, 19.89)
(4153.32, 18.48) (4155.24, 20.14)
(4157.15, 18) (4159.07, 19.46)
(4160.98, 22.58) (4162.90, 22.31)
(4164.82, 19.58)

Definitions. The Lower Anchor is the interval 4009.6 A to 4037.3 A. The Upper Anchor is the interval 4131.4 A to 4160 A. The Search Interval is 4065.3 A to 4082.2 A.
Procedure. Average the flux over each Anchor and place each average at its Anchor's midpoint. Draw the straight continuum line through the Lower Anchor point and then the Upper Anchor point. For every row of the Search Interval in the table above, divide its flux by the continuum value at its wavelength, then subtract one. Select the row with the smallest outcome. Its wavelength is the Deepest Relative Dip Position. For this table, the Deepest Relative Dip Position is 4071.89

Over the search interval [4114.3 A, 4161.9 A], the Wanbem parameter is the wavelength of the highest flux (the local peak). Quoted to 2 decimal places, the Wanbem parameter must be 4138.05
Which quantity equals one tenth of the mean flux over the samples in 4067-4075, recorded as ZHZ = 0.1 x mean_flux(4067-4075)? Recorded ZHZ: 1.92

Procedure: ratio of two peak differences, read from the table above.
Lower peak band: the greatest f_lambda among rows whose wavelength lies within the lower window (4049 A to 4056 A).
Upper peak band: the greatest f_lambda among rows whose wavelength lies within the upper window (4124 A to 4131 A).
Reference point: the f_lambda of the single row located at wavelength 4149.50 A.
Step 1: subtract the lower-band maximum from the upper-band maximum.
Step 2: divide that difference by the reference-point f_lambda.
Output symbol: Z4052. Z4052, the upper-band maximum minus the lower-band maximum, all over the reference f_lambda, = 0.13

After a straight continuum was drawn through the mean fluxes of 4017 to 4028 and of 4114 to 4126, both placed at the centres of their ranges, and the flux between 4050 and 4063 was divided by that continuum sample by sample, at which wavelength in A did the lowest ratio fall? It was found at 4056.91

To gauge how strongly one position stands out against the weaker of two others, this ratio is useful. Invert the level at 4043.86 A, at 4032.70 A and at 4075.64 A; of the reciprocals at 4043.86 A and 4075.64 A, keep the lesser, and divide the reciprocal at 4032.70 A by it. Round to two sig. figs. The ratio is 0.95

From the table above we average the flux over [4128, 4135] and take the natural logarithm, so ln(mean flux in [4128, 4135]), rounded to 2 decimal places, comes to 3.07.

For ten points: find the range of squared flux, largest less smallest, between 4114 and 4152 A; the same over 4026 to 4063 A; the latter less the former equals 15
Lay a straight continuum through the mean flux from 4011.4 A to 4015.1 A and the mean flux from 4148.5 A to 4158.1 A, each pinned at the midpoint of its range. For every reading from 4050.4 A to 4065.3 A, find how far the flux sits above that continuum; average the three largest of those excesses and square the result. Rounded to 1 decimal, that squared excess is 0.4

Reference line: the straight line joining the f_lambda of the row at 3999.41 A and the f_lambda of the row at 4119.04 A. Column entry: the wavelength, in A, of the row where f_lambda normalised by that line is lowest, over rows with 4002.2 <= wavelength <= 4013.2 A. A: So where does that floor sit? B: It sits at 4008.63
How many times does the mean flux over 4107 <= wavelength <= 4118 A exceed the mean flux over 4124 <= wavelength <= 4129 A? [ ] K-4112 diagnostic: 0.88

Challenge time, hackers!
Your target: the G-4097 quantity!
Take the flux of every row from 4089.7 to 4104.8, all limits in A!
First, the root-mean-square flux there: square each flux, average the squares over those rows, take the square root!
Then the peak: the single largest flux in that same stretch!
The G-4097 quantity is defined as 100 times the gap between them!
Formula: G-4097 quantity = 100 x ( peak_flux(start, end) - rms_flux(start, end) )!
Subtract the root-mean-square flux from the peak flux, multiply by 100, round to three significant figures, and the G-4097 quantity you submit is 344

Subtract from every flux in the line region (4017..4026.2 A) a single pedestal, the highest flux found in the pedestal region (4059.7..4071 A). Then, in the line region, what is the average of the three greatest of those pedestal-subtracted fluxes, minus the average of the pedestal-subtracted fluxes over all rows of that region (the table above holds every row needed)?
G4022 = 2.0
